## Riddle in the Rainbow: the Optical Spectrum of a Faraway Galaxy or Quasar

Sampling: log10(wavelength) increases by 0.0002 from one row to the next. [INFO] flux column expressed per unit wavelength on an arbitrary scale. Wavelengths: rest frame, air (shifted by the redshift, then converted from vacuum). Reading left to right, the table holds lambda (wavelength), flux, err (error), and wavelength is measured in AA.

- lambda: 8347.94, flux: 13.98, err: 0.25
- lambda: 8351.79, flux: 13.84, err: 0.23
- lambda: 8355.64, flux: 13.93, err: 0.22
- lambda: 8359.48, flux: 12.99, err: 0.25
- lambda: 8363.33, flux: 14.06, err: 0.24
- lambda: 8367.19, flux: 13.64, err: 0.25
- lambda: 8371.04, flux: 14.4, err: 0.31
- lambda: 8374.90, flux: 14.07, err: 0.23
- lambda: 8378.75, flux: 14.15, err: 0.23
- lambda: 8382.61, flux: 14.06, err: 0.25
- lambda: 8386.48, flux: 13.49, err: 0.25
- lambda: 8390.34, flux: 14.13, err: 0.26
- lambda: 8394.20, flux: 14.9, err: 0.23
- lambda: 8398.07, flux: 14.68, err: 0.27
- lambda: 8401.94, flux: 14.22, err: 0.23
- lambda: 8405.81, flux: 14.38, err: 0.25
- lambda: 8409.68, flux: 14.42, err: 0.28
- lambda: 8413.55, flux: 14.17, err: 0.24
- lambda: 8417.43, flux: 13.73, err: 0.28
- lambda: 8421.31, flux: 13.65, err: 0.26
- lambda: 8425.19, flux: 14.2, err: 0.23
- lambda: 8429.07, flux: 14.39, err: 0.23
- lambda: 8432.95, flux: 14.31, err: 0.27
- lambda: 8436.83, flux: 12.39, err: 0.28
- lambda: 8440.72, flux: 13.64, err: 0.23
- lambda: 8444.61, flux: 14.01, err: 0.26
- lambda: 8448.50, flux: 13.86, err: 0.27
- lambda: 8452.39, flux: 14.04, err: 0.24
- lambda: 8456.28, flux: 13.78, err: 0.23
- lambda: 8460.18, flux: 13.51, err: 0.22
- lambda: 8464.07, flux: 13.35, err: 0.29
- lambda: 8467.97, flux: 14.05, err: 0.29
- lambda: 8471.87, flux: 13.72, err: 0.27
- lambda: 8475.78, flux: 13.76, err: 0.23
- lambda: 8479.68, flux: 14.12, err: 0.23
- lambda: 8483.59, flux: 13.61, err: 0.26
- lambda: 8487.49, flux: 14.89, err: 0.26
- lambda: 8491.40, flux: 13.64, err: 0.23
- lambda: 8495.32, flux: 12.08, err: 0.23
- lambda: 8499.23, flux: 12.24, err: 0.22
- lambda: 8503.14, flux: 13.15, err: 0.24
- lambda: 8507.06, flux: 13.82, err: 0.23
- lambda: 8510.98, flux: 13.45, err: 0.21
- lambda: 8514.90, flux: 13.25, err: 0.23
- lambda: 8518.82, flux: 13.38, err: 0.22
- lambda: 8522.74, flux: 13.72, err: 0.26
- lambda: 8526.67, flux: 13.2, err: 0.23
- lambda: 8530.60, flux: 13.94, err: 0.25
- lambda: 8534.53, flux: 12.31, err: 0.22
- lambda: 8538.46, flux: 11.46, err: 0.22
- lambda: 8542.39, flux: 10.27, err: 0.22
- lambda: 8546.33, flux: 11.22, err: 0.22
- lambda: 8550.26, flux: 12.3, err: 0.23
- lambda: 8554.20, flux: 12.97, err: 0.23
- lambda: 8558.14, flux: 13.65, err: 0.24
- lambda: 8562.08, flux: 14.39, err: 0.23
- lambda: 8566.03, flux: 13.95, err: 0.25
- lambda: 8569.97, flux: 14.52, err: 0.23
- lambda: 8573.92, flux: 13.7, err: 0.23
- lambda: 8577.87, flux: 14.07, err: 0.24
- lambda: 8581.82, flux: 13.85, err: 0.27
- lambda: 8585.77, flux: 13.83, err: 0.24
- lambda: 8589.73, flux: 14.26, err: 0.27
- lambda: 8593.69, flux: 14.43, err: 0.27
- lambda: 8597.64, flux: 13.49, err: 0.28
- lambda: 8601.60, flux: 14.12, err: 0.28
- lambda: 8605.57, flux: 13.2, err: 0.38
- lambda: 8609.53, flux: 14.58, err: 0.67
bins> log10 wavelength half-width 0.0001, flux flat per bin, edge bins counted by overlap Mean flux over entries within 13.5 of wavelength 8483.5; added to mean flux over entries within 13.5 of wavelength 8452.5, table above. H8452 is 27.4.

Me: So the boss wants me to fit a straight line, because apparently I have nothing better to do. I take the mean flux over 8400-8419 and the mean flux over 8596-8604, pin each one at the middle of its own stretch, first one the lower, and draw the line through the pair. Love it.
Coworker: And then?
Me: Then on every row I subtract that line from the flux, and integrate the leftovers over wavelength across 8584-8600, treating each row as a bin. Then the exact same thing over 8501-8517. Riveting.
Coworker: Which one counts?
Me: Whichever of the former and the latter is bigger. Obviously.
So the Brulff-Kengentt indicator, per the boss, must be 3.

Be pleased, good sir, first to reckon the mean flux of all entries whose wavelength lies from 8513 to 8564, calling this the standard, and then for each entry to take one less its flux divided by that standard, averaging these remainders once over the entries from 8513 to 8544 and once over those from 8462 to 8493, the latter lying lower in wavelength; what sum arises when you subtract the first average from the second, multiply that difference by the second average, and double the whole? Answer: 0.016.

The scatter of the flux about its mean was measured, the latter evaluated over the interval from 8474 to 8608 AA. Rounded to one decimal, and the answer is 1.0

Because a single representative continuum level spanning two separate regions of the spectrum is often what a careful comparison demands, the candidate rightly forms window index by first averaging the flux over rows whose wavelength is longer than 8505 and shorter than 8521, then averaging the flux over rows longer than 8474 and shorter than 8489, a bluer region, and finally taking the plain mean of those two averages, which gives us 13.8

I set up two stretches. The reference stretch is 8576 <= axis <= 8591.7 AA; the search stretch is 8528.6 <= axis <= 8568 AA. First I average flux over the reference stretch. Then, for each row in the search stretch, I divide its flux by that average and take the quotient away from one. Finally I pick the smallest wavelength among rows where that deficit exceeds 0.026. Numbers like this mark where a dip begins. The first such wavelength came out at 8534.53 AA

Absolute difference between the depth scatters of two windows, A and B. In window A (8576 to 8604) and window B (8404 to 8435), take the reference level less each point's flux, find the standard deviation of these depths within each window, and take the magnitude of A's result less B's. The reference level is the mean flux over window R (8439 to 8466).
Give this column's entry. 0.01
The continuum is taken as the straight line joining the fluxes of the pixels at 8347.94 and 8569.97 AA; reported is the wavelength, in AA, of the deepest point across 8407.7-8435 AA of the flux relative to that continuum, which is 8421.31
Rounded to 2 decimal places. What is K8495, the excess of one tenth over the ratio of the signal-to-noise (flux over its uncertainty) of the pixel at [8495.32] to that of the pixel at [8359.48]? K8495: -0.91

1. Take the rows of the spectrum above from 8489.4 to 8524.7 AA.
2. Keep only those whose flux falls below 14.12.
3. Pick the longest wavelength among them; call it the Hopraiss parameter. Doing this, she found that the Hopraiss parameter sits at 8522.74 AA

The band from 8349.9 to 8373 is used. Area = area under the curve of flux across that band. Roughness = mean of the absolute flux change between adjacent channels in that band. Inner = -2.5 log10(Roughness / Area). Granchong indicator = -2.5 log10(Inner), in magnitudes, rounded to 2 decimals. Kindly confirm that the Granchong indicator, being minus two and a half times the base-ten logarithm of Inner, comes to -2.07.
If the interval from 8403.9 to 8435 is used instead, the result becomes -2.28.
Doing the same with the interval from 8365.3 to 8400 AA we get -2.21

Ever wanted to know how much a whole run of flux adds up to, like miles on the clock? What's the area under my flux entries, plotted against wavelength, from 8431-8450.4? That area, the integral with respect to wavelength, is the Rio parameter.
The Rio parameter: 265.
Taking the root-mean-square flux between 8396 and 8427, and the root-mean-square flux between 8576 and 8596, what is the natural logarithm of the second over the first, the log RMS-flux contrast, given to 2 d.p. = -0.01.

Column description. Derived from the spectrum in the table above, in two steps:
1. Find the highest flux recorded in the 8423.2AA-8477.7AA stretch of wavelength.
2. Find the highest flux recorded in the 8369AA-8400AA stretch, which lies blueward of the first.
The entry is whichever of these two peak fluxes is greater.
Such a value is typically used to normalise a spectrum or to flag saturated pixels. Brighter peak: 14.9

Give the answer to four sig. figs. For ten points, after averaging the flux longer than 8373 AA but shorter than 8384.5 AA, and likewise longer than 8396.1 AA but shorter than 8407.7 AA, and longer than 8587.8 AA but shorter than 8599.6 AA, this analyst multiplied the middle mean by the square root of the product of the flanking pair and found 203.1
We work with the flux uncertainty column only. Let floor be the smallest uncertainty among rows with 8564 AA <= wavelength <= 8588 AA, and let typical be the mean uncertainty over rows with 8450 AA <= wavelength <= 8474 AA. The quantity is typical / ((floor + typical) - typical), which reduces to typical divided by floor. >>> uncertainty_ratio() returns 1.12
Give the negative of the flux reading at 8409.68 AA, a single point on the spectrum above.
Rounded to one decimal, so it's -14.4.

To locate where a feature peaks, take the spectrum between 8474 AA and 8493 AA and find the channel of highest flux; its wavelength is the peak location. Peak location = 8487.49 AA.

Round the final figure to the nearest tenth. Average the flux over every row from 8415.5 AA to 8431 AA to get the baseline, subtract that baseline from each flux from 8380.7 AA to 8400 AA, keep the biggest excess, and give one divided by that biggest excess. 1.1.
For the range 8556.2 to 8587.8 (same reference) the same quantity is 1.9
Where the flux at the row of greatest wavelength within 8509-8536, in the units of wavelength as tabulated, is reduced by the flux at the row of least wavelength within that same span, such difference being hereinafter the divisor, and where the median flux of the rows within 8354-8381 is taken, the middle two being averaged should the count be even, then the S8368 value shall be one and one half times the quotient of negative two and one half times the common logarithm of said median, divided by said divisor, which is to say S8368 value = 4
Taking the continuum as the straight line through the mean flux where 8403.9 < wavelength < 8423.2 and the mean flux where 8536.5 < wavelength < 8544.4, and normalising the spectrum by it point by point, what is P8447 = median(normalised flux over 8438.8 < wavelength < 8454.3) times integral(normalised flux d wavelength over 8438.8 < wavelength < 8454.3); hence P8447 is 17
